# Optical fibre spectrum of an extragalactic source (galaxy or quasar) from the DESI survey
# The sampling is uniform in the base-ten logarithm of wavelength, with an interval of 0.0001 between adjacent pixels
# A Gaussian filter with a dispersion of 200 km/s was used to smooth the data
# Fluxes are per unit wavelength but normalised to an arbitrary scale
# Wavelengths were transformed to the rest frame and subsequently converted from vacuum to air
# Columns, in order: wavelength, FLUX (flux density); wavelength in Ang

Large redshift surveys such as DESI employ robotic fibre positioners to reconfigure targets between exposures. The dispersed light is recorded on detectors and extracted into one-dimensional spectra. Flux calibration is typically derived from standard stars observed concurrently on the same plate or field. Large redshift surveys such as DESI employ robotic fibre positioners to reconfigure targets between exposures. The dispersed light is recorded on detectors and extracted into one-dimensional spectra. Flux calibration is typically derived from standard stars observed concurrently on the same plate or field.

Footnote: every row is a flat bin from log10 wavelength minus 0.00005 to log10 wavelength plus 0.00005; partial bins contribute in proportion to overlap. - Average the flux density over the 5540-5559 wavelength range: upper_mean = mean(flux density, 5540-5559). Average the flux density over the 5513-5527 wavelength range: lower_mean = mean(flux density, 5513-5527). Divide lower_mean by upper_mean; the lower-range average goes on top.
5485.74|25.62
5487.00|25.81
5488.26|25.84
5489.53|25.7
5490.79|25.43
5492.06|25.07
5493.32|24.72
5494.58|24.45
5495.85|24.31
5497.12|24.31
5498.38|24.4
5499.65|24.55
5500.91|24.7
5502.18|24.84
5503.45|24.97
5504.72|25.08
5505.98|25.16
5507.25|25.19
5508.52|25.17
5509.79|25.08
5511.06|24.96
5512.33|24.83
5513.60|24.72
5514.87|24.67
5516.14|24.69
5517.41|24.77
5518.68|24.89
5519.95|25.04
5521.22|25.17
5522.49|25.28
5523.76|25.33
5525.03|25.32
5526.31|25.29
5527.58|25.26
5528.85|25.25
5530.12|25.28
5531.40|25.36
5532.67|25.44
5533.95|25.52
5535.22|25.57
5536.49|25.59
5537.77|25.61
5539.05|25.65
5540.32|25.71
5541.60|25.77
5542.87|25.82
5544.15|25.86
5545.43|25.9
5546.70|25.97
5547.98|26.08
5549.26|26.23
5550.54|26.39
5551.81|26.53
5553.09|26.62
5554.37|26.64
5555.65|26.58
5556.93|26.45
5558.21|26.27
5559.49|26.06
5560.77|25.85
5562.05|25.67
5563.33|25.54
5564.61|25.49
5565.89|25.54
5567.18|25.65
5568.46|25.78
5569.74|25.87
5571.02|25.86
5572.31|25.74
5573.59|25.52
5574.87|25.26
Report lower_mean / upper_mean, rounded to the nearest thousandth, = 0.955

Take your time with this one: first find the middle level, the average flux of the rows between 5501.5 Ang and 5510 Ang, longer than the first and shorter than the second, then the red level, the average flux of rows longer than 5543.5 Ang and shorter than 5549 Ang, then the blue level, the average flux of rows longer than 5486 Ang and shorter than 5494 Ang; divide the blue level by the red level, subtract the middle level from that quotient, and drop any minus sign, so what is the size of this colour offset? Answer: 24.1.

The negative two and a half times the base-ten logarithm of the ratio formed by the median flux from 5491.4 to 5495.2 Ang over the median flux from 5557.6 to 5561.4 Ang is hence 0.06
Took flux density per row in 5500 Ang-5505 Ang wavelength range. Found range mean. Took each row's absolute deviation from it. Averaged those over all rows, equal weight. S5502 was 0.13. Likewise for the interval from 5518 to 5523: 0.13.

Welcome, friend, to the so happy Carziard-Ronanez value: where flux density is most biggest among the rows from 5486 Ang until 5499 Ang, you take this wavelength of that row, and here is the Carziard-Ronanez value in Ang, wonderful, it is 5488.26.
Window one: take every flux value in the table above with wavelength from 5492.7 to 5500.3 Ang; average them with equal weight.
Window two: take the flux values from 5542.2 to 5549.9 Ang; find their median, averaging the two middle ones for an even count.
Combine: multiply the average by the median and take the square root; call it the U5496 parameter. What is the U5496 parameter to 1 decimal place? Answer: 25.2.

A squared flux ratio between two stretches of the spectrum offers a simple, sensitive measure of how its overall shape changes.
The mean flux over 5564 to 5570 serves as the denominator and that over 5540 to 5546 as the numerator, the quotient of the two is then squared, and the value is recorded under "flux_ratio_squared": 1.01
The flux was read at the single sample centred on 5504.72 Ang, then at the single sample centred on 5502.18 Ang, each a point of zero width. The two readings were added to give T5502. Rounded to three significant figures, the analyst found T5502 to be 49.9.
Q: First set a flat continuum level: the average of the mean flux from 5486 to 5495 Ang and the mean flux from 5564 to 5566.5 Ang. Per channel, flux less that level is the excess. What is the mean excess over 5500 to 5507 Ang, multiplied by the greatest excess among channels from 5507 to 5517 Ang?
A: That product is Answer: 0.1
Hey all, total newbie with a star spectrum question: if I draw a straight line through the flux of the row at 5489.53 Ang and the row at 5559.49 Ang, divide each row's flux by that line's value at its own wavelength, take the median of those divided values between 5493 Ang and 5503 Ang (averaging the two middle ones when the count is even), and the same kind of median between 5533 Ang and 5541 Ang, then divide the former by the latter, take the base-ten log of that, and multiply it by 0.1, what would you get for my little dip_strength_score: -0.0016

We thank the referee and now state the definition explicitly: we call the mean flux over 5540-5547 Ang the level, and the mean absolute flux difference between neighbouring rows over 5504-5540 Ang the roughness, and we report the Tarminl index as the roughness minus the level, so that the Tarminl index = -25.8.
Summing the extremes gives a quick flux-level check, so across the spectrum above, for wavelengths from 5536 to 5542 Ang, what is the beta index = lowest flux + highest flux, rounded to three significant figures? 51.4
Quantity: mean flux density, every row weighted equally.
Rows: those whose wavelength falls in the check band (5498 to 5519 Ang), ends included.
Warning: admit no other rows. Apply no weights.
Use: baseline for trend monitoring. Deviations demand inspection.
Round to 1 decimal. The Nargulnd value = 24.9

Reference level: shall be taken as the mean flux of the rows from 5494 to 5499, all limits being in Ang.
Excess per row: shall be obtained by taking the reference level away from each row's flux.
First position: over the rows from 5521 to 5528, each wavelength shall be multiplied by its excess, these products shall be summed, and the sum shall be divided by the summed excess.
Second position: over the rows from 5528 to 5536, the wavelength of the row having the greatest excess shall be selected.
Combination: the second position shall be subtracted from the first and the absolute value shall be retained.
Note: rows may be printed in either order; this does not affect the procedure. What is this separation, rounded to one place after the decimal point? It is 10.8 Ang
